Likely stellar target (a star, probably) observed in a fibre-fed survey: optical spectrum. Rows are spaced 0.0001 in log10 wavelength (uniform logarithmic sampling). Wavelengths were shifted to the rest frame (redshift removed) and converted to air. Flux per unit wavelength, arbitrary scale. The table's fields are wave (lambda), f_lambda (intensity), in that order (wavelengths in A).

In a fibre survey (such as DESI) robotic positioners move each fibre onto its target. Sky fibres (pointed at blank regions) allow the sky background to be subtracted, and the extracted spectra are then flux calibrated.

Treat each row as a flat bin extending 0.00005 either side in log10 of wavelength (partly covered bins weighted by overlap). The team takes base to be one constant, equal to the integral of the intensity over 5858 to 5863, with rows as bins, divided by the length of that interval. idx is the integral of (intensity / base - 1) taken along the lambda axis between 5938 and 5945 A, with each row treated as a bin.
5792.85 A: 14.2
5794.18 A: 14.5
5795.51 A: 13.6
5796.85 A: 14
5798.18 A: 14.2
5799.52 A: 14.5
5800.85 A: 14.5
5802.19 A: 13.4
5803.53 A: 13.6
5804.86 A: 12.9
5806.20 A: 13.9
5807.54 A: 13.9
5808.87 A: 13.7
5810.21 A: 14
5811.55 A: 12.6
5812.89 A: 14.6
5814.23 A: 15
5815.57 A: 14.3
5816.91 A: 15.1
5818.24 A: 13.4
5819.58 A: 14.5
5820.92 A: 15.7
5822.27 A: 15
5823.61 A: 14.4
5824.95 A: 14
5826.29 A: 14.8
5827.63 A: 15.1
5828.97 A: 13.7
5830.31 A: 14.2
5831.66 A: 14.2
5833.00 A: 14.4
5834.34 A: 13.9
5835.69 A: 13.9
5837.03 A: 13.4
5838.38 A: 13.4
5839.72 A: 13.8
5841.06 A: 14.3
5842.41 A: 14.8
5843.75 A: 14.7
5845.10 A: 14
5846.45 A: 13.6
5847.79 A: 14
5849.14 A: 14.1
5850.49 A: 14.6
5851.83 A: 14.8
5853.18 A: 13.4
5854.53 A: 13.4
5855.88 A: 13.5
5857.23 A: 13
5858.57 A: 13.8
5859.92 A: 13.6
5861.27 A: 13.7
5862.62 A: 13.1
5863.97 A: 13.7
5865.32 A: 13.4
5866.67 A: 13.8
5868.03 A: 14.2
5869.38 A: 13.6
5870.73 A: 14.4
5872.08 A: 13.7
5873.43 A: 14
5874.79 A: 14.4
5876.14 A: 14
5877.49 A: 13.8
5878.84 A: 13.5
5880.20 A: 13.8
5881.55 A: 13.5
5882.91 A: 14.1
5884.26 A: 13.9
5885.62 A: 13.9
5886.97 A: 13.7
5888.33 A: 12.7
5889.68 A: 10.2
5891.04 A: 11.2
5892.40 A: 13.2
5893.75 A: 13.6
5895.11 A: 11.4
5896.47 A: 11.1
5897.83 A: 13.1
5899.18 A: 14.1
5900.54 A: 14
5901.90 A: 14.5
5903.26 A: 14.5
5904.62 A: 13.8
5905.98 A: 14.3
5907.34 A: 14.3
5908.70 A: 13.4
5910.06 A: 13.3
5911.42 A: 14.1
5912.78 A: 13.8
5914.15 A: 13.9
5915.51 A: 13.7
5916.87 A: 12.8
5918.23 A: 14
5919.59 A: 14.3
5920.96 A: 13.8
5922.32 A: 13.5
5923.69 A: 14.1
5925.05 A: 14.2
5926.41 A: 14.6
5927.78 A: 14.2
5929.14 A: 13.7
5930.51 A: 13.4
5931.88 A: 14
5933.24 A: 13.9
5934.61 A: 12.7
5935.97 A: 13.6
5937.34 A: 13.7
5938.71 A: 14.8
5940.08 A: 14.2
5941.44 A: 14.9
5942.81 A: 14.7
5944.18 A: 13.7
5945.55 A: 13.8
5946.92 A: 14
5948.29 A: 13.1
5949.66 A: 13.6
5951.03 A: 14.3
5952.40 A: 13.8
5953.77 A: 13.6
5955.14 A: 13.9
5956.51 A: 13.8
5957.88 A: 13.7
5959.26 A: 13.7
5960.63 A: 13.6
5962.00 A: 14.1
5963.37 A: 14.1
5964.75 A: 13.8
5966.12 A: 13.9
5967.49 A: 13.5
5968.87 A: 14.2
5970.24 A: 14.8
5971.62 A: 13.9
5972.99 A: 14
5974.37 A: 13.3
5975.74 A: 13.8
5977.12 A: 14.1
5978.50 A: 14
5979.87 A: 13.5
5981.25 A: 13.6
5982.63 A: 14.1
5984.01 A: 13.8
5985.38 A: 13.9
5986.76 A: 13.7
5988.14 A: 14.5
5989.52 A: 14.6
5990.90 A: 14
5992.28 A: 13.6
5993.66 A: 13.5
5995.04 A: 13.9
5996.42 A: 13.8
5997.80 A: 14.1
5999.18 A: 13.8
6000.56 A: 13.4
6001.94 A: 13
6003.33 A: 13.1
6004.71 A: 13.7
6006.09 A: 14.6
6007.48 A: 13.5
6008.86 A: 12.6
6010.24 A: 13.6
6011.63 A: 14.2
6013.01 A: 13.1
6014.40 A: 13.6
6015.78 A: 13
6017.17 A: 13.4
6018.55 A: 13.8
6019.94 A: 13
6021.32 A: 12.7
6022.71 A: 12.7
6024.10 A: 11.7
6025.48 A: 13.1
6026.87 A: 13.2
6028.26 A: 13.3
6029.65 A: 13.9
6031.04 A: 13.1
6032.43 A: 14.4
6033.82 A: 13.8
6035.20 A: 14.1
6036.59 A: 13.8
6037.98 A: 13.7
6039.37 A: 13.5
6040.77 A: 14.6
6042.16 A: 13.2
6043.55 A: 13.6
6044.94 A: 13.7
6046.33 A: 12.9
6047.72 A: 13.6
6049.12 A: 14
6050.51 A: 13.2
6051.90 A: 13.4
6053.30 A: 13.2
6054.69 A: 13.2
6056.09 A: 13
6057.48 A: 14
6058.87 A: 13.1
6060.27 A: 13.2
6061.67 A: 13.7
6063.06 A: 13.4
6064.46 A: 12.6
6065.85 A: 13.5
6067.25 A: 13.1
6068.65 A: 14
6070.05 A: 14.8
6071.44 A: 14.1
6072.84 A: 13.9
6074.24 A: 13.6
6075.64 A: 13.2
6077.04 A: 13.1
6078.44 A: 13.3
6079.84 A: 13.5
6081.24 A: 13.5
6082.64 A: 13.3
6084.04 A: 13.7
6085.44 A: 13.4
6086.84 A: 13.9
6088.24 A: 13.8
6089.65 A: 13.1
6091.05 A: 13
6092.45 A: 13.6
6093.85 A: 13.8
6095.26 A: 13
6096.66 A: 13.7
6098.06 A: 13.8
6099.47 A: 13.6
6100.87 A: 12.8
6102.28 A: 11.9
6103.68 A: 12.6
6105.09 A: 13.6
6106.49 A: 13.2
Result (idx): 0.45 A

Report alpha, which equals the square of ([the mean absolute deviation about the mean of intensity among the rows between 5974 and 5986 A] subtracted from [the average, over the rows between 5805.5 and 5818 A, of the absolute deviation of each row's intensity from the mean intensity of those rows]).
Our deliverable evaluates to 0.118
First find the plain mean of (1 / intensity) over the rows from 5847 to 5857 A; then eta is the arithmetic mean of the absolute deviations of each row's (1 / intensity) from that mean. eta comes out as 0.0024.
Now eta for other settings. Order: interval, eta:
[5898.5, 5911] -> 0.0018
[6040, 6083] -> 0.0020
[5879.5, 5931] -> 0.0042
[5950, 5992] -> 0.0013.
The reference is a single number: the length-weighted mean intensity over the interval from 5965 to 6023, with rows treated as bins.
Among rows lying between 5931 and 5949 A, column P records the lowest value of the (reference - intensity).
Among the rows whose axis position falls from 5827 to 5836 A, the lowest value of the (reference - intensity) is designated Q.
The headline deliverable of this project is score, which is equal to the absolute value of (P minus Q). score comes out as 0.2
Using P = -1.2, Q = -1.40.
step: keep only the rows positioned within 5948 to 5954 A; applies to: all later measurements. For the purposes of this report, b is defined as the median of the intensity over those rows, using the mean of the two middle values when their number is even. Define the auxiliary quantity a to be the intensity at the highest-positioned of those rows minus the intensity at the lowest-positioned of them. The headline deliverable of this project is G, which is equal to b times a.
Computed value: 7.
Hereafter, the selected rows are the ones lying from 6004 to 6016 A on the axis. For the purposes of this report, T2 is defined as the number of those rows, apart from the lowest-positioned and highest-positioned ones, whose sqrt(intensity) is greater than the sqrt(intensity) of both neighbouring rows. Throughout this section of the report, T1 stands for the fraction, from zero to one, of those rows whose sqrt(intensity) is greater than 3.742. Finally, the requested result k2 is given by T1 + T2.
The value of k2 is 3.2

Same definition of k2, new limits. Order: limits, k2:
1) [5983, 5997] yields 3.2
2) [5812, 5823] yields 3.9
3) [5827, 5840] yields 1.4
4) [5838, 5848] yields 1.4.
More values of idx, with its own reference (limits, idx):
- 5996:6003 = 0.01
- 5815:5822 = 0.55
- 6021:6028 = -0.44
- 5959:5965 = 0.14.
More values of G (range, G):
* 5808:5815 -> 18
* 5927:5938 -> -7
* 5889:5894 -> 41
